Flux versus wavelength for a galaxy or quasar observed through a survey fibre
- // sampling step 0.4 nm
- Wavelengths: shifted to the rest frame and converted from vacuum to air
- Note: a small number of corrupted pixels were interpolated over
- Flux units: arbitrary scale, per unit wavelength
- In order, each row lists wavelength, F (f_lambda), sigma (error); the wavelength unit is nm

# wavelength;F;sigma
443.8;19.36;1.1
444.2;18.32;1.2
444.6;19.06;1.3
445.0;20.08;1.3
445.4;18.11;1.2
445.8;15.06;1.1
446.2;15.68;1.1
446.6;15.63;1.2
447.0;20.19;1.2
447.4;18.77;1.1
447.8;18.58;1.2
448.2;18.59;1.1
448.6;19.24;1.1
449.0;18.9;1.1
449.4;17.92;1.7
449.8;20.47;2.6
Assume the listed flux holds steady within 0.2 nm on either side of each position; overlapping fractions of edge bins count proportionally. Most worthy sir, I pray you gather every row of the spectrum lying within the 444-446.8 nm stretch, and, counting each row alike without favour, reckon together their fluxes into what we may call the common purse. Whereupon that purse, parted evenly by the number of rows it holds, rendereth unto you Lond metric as 17.4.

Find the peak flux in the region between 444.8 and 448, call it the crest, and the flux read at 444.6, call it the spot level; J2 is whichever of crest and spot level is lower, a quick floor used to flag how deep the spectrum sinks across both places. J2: 19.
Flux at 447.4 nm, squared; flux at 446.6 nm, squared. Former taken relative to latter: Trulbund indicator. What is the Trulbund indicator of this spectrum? 1.44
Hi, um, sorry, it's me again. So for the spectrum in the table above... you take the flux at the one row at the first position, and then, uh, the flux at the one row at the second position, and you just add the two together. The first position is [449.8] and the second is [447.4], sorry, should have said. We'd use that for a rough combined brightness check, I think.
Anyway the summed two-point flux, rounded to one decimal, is 39.2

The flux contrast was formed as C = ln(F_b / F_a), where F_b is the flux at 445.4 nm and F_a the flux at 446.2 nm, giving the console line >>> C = 0.14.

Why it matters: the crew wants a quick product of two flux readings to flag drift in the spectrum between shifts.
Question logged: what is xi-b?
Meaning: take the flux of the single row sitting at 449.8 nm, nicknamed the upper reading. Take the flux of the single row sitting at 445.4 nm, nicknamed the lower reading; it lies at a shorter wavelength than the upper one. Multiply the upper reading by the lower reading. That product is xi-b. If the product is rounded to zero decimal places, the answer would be 371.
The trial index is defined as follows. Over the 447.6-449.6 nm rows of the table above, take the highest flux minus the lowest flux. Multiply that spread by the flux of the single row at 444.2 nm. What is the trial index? 24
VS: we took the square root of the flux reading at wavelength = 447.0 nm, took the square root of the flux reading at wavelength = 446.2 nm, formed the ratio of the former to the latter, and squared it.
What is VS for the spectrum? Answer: 1.29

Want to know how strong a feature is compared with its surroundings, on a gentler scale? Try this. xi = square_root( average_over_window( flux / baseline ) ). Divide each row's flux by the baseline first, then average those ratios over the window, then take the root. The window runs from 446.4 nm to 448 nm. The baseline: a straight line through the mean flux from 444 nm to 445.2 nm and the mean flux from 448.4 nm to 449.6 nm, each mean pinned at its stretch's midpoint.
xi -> 0.98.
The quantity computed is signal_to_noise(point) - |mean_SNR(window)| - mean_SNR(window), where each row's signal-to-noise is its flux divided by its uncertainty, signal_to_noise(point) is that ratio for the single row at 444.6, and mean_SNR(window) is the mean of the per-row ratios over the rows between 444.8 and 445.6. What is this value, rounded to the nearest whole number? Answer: -16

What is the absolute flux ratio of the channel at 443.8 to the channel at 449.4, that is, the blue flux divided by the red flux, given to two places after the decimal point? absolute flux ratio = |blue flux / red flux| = 1.08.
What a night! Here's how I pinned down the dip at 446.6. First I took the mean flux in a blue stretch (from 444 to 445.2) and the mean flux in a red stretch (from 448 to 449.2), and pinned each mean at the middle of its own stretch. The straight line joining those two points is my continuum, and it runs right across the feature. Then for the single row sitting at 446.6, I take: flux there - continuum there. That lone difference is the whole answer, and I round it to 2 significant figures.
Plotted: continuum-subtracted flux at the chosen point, -3.4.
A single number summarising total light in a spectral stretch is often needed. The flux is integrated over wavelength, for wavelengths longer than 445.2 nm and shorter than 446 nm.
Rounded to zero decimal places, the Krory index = 13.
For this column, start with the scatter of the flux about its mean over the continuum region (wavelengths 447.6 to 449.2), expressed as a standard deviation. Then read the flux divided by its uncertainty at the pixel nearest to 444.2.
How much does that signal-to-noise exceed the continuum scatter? 15.0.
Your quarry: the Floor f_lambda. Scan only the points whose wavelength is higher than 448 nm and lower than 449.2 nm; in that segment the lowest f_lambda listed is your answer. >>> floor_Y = 18.59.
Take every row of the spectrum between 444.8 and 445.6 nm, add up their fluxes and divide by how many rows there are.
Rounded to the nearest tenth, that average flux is 19.1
